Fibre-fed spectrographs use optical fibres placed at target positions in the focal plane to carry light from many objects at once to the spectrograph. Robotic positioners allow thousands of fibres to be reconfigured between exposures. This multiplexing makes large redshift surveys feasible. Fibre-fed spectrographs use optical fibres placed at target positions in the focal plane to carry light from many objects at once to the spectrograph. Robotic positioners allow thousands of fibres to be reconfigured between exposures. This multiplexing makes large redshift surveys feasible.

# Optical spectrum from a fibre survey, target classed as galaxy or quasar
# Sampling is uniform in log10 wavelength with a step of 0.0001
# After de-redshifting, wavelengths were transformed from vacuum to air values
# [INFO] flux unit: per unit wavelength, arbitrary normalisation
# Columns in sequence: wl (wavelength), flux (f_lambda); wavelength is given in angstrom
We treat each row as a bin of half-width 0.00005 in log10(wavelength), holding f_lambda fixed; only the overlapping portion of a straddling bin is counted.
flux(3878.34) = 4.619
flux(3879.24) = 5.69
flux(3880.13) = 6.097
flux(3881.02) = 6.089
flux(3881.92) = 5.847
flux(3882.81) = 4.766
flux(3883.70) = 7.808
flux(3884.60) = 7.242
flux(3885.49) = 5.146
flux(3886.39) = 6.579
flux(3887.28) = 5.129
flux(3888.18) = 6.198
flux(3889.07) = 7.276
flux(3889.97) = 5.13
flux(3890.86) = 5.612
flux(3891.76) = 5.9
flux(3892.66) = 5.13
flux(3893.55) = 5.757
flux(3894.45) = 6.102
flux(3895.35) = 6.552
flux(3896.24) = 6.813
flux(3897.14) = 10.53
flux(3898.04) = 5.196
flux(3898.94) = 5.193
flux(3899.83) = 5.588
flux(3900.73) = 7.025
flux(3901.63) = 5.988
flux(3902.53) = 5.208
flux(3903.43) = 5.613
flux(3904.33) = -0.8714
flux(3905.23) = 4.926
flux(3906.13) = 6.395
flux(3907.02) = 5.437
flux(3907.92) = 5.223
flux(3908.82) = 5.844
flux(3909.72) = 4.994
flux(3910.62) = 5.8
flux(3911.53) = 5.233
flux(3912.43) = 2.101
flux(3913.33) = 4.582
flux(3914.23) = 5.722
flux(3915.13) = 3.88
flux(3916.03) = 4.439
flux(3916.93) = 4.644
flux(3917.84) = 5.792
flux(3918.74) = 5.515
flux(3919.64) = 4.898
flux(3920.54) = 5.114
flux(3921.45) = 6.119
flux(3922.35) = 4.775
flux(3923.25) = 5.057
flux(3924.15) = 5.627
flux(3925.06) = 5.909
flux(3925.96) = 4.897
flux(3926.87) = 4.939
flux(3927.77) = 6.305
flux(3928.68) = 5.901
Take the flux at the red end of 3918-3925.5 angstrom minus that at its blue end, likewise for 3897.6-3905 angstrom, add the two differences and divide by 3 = -1.9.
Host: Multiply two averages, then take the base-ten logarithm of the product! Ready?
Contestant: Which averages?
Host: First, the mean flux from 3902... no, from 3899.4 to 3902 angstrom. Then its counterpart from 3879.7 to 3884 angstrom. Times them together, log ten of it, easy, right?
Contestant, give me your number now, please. 1.58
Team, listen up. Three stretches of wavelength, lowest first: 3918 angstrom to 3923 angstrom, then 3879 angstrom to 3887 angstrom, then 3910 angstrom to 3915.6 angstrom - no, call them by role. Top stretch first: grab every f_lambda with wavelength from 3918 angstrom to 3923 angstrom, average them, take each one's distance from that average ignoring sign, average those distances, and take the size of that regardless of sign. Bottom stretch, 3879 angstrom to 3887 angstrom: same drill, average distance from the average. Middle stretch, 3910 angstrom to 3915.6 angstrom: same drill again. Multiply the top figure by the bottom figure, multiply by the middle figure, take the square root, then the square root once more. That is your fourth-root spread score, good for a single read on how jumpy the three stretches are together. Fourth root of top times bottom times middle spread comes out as 0.75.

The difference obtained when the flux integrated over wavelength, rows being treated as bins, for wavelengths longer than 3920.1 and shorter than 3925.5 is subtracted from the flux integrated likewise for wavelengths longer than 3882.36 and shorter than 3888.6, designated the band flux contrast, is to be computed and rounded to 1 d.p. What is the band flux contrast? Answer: 8.9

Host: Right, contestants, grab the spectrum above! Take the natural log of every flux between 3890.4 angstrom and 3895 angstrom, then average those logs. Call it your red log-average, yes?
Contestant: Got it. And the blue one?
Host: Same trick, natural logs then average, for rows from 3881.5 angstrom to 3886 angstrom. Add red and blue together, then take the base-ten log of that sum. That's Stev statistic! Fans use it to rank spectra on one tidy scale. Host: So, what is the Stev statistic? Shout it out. 0.549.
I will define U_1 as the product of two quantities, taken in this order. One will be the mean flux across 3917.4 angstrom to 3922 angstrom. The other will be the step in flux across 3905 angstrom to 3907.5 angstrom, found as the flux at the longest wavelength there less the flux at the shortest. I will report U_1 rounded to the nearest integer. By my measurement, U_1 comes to 3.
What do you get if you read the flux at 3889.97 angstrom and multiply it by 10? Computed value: 51.3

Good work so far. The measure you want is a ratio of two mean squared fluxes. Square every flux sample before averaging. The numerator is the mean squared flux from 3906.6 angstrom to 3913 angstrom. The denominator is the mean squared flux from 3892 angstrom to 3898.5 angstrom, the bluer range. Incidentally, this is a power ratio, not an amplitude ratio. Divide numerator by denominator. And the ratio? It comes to 0.6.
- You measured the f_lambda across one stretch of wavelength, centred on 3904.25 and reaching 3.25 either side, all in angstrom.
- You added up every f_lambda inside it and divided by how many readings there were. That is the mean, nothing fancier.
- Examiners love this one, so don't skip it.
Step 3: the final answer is 4.7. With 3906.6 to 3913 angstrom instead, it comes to 4.9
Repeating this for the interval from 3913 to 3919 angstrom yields 4.9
